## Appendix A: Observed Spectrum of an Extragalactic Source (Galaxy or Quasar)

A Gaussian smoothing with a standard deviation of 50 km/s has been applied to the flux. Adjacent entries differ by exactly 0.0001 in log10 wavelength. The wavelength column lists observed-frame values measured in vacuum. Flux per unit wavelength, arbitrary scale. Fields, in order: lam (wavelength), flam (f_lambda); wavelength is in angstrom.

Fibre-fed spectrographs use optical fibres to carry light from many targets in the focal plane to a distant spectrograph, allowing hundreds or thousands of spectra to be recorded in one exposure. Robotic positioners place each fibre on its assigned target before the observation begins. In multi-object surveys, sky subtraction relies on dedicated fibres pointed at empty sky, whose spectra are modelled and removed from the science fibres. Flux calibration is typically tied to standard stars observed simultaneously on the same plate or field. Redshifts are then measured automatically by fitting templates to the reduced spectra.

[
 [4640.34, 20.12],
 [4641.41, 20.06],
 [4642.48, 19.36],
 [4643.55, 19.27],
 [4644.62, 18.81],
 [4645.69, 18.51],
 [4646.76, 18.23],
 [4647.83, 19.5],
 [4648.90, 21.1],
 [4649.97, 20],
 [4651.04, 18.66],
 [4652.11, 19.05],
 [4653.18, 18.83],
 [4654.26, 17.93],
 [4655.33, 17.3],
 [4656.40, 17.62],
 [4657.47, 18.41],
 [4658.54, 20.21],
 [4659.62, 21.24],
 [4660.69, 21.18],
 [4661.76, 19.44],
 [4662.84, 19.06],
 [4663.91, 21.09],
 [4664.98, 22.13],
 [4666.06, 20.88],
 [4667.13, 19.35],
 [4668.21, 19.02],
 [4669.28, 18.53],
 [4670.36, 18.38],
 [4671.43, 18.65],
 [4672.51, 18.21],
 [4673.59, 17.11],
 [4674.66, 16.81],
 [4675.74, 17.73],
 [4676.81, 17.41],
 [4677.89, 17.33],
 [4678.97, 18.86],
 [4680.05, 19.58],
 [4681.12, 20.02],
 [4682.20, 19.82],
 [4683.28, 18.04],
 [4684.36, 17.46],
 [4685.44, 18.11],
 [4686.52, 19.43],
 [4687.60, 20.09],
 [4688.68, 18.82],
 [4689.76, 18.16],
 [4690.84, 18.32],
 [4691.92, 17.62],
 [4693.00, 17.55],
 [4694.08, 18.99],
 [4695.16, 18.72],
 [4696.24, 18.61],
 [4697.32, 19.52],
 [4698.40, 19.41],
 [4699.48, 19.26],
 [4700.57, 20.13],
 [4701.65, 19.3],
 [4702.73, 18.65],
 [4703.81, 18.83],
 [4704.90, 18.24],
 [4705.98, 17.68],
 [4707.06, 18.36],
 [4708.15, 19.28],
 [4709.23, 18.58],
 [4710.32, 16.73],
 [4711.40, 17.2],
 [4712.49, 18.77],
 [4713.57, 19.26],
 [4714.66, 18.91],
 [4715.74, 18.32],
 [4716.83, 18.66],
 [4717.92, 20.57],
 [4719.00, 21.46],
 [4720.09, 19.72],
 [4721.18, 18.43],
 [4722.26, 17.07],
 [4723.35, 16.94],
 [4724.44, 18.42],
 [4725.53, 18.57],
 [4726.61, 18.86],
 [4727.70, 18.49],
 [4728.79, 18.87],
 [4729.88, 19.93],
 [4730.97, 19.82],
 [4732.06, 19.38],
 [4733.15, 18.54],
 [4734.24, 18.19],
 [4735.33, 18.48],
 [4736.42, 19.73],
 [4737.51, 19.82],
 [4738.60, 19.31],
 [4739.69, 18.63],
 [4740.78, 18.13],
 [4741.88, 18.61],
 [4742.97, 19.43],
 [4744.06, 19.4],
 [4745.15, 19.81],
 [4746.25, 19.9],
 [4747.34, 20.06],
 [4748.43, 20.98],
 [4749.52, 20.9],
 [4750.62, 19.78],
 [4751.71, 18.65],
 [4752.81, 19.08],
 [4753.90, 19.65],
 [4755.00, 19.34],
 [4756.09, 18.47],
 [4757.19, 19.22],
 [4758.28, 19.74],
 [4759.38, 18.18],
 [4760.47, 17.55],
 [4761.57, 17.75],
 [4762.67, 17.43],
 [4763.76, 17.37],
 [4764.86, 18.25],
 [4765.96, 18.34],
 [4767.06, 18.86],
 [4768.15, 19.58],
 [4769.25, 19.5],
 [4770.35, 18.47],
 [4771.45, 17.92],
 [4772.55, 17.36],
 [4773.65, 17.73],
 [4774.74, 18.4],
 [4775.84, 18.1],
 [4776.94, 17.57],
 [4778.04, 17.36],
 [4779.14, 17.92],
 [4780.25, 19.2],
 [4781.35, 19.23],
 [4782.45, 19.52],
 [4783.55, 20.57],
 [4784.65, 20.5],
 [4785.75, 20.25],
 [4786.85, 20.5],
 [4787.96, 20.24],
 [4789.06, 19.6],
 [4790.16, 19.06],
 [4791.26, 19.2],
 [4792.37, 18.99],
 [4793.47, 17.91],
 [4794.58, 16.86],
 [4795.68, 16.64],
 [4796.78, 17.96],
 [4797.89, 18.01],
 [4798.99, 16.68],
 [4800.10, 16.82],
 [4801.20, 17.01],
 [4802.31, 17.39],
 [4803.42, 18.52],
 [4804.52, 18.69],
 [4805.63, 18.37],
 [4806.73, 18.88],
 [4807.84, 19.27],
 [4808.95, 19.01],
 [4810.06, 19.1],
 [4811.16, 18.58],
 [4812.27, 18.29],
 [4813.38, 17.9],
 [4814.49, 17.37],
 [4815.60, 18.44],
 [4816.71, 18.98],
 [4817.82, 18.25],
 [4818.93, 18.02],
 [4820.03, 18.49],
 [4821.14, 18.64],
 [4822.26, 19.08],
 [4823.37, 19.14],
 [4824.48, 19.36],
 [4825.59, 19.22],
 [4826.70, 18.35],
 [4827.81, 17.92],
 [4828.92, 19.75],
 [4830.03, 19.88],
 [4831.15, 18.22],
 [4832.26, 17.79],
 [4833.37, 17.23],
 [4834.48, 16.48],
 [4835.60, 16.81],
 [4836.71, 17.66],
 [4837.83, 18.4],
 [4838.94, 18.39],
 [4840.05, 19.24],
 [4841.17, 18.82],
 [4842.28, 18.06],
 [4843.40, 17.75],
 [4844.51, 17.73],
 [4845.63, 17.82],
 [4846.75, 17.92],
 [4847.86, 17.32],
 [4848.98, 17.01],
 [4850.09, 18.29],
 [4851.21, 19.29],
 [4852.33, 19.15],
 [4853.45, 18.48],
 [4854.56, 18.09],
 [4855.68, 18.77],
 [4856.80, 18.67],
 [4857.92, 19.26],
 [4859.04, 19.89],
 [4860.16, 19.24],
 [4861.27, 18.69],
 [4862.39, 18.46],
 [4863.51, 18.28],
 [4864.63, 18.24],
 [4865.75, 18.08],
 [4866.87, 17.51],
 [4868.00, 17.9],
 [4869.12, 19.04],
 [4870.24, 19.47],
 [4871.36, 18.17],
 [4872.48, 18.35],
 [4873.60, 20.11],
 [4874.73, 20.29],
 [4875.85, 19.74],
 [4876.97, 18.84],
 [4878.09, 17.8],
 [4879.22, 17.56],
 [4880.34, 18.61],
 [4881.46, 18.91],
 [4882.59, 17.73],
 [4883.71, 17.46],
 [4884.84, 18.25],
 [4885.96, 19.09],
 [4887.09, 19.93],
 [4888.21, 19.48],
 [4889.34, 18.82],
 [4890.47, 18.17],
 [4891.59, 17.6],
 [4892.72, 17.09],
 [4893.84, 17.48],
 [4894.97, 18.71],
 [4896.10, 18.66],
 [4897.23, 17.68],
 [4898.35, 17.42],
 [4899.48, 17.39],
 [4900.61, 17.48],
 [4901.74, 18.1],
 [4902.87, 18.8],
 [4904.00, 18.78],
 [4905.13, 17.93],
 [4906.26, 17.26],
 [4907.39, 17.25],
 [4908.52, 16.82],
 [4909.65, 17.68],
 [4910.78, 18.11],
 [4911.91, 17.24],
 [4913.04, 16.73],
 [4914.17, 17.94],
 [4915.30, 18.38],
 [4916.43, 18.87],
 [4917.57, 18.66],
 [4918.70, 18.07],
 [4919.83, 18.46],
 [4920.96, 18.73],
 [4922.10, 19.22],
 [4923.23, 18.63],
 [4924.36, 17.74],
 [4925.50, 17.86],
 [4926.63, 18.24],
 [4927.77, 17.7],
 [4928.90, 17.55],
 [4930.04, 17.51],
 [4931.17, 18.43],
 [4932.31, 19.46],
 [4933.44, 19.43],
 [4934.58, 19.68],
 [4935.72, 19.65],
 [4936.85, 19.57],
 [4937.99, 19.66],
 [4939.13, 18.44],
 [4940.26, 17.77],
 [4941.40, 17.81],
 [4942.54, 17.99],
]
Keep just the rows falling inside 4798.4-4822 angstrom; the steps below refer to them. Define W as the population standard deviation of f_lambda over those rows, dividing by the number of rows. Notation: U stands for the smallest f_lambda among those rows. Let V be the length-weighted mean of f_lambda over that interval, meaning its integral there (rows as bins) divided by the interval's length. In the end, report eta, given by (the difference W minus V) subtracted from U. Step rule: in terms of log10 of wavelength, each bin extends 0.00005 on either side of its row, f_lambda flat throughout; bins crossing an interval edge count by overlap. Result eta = 34.2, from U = 16.68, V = 18.2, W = 0.74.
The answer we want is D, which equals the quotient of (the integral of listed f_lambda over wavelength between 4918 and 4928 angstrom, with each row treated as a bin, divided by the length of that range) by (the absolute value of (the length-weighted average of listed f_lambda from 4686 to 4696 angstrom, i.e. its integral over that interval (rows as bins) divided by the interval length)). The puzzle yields 0.98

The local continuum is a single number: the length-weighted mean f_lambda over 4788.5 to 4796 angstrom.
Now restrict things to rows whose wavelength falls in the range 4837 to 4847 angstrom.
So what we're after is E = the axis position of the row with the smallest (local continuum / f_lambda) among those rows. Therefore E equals 4840.05 angstrom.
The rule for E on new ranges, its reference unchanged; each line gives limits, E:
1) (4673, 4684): 4681.12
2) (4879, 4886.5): 4885.96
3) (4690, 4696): 4694.08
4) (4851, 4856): 4851.21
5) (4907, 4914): 4910.78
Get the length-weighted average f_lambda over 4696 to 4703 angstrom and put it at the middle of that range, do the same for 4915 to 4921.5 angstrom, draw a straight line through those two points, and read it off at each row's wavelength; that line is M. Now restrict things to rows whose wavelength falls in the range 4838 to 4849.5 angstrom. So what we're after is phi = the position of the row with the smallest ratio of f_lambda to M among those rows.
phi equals 4848.98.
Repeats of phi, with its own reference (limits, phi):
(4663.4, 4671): 4670.36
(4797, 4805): 4798.99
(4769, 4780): 4772.55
